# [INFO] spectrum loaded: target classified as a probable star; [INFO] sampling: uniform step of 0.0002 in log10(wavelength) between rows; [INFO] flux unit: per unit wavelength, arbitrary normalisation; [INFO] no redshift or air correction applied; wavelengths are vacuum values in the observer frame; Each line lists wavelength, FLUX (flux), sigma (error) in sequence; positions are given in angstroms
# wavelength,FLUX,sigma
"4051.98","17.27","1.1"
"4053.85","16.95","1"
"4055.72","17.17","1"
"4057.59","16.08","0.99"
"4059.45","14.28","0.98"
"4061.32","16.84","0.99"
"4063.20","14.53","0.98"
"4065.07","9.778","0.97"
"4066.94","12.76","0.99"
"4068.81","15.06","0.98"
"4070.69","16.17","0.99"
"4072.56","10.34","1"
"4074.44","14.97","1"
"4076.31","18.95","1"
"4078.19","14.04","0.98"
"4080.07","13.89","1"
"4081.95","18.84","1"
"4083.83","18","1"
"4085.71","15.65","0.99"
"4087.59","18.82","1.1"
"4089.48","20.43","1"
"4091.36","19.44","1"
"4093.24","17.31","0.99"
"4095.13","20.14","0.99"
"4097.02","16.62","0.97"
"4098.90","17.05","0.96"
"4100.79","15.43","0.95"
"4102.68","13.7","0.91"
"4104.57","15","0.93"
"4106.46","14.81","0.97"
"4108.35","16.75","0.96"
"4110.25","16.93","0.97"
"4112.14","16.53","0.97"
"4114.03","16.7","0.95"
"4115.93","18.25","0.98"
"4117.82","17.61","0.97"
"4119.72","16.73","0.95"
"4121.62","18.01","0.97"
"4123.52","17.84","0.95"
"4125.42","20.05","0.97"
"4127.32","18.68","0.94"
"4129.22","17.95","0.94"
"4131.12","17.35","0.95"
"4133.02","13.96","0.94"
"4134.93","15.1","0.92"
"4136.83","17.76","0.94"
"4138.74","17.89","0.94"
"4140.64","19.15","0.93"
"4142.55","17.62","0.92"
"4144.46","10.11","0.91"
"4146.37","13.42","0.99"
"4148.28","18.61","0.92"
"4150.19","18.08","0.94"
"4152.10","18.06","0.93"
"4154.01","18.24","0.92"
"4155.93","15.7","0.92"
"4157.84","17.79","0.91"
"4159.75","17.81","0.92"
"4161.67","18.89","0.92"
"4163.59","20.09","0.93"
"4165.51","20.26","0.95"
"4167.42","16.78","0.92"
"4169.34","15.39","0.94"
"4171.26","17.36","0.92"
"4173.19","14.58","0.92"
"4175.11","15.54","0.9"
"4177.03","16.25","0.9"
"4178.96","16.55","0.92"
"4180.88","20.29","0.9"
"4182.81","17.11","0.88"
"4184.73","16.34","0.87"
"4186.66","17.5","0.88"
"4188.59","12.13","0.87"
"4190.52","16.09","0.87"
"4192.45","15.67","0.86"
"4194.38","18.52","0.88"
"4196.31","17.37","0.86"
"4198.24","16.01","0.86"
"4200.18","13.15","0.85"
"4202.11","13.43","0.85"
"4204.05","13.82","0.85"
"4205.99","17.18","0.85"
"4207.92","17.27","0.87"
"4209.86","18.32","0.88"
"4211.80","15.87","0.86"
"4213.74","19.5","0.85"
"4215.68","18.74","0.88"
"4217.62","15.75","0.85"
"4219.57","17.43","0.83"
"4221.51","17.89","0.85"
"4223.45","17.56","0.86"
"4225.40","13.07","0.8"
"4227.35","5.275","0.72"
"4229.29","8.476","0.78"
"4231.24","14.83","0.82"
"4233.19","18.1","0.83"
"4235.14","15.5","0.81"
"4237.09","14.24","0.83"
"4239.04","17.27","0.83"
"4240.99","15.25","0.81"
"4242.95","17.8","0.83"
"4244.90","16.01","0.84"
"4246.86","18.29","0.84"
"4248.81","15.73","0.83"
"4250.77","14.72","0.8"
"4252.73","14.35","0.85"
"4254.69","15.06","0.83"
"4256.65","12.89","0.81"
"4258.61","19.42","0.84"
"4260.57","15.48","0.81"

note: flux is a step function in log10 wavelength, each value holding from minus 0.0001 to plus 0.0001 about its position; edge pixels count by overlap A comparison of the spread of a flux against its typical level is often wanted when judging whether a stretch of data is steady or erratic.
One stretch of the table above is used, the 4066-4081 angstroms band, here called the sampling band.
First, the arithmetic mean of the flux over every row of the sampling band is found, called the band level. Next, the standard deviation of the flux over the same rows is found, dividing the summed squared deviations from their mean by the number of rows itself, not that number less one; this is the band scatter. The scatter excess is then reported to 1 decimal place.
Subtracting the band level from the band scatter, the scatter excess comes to -12.2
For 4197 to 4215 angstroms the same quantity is -14.0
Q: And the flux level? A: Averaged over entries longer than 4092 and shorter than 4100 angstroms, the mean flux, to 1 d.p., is 17.8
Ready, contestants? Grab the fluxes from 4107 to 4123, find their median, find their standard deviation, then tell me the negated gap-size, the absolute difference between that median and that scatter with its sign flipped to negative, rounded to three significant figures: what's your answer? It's -16.2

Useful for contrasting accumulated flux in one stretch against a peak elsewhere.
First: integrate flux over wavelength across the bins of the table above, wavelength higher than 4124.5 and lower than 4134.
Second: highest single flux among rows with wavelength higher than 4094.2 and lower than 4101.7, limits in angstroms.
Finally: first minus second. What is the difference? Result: 147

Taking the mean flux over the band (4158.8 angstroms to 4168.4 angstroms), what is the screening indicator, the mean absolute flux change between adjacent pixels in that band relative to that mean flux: 0.079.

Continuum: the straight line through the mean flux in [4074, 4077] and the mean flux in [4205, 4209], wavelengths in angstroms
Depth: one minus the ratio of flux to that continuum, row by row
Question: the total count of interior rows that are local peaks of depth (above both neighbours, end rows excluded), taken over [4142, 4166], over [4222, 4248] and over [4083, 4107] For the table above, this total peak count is 11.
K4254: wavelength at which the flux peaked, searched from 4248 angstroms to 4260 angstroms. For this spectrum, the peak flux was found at 4258.61 angstroms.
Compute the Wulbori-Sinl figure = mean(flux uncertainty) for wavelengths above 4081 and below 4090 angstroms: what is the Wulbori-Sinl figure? 1.02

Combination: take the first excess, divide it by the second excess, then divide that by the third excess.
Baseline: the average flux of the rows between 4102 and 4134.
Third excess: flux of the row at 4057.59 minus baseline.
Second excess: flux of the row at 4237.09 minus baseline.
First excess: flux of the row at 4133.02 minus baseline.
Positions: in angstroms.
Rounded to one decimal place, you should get -1.4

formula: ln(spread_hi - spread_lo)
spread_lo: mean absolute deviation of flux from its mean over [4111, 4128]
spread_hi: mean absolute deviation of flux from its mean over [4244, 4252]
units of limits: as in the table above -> -1.5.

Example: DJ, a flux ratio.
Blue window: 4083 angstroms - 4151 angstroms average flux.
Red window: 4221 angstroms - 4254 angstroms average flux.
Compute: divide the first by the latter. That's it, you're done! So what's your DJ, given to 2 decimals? 1.14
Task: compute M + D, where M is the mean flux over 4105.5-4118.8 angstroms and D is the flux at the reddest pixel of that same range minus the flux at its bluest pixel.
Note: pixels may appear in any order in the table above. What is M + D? 19.6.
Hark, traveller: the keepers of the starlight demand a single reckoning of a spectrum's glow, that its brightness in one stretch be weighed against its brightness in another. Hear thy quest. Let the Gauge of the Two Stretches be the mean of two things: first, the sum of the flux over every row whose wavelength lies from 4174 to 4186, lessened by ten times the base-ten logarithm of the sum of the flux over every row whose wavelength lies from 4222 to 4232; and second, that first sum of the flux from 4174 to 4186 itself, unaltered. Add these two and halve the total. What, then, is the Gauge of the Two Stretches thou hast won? 93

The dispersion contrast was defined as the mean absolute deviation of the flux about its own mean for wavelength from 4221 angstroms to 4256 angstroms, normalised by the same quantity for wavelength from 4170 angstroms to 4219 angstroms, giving 1.47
